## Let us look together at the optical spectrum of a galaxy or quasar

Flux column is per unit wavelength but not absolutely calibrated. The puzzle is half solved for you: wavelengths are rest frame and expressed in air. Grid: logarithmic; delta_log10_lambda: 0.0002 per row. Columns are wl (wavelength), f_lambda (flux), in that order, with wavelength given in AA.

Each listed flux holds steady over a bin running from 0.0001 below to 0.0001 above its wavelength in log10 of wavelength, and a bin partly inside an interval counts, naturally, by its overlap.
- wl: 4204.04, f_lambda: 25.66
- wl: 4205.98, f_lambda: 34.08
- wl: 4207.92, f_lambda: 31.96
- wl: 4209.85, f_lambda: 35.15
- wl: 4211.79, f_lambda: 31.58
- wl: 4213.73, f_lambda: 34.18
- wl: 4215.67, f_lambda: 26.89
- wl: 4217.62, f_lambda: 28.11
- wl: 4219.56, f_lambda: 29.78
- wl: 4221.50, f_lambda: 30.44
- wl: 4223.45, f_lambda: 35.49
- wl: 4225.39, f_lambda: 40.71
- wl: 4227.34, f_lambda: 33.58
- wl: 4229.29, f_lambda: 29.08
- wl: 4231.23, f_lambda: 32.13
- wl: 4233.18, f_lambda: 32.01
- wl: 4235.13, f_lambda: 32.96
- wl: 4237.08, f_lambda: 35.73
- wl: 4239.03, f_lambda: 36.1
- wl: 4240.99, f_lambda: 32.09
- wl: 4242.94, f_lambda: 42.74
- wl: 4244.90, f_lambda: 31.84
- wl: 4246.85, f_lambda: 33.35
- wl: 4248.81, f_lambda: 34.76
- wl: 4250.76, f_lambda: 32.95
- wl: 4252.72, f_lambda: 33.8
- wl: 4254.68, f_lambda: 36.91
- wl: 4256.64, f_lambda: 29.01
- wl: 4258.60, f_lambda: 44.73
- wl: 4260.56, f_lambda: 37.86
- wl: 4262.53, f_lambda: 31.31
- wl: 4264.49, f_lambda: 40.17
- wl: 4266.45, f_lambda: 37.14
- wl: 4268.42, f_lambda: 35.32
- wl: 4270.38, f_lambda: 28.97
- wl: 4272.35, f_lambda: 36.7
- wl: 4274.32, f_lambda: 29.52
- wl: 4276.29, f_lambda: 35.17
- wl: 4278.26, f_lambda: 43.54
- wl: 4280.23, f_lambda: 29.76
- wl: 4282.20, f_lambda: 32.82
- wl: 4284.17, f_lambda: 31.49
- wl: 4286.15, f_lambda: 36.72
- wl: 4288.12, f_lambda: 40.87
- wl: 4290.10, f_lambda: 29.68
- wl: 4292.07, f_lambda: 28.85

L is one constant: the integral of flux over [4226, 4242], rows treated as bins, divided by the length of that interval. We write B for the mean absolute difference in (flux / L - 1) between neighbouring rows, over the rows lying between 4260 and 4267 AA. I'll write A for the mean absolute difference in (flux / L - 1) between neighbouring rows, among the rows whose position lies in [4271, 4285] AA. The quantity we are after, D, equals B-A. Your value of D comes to -0.01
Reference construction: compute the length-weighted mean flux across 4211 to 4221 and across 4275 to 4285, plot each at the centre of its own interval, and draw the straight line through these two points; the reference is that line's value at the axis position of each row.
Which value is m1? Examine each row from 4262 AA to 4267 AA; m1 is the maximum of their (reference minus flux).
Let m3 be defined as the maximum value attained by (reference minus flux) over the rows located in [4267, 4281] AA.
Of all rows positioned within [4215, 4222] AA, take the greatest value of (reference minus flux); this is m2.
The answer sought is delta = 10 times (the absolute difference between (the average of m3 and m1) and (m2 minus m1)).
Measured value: 21.7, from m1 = 2.0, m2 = 3.2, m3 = 4.8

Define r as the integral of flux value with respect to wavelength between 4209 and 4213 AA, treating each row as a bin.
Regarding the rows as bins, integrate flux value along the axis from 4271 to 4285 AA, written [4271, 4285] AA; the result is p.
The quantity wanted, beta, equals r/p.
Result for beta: 0.3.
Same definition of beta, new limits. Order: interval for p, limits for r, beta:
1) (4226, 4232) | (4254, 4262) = 1.5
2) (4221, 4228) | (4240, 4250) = 1.4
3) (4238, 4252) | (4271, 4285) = 1.0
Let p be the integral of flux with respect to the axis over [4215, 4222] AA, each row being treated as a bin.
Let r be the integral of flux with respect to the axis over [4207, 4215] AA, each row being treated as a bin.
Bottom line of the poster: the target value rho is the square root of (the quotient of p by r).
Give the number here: 0.87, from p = 201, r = 264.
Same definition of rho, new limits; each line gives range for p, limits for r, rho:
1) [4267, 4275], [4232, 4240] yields 0.98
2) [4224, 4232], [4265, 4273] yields 0.99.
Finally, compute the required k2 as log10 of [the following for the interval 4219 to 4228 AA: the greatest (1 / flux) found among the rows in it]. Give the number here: -1.47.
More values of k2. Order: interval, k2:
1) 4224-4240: -1.46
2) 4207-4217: -1.43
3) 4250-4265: -1.46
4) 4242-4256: -1.50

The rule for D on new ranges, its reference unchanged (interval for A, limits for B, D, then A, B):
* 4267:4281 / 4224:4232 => -0.10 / 0.247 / 0.148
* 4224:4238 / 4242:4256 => 0.01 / 0.093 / 0.098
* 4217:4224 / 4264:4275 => 0.08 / 0.074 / 0.157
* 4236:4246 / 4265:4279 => -0.01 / 0.196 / 0.186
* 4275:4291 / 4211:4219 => -0.09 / 0.203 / 0.112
